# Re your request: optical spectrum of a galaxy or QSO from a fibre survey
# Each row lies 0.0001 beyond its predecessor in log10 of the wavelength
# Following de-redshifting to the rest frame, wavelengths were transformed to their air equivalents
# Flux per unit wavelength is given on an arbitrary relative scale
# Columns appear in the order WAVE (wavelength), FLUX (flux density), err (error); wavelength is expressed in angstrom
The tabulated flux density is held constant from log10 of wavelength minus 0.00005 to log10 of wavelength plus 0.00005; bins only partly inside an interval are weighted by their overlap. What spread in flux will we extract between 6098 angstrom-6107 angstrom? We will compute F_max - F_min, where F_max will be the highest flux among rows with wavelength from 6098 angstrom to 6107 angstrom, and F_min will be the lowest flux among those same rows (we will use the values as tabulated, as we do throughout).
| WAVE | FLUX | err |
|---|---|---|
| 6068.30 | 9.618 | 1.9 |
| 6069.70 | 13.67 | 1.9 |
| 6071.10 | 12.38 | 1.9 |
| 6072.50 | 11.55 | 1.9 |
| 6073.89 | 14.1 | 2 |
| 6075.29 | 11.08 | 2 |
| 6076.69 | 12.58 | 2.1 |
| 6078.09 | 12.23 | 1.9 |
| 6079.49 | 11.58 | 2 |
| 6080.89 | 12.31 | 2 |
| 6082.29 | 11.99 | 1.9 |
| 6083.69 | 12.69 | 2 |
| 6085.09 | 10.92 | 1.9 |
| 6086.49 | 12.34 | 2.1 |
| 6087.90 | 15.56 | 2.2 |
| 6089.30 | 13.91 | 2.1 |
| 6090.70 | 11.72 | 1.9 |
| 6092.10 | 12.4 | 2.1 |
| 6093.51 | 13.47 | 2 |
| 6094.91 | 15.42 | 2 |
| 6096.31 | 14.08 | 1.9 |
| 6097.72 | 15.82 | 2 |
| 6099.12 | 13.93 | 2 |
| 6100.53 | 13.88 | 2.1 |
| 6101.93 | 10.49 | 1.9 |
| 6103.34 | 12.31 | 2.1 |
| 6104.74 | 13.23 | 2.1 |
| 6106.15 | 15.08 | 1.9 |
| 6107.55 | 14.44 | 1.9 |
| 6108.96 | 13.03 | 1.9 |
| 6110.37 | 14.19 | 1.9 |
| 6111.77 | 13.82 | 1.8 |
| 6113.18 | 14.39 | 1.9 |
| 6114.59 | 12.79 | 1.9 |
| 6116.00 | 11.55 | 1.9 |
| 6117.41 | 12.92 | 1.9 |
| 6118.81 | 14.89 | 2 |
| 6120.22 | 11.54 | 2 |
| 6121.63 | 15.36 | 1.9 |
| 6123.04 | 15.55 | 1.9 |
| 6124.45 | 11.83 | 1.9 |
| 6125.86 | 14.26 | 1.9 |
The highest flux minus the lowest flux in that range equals 4.6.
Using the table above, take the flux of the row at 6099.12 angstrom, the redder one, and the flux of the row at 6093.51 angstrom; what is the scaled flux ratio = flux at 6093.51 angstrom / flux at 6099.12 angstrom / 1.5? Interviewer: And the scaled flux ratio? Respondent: 0.645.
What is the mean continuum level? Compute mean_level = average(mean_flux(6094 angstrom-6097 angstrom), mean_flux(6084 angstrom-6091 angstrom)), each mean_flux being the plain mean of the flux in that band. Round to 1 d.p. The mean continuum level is 13.8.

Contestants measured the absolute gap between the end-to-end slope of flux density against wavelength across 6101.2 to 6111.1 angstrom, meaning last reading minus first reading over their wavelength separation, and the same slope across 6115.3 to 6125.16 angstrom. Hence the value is 0.41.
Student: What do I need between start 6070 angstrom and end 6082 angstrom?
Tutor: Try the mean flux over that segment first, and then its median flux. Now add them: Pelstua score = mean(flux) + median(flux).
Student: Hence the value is 24.5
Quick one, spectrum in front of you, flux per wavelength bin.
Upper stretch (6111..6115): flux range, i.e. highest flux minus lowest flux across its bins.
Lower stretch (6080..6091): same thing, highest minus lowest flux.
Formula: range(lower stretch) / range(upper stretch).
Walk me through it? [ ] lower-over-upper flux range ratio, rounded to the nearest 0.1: 2.9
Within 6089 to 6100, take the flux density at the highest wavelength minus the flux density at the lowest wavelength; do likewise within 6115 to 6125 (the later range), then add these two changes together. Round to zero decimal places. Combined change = 0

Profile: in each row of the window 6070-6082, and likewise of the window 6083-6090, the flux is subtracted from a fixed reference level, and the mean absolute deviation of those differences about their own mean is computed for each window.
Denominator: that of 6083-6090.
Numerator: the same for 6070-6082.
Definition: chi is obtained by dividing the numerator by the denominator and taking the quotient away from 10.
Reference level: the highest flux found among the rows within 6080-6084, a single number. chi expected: 9.5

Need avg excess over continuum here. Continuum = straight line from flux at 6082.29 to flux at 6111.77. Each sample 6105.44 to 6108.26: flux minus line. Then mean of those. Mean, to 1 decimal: 1.2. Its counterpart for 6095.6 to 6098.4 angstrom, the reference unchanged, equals 2.0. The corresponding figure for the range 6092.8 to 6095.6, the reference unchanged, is 1.7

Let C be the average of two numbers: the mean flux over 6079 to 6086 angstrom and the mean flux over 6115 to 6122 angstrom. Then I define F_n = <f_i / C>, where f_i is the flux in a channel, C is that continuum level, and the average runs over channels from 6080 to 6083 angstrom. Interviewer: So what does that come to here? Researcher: 0.97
